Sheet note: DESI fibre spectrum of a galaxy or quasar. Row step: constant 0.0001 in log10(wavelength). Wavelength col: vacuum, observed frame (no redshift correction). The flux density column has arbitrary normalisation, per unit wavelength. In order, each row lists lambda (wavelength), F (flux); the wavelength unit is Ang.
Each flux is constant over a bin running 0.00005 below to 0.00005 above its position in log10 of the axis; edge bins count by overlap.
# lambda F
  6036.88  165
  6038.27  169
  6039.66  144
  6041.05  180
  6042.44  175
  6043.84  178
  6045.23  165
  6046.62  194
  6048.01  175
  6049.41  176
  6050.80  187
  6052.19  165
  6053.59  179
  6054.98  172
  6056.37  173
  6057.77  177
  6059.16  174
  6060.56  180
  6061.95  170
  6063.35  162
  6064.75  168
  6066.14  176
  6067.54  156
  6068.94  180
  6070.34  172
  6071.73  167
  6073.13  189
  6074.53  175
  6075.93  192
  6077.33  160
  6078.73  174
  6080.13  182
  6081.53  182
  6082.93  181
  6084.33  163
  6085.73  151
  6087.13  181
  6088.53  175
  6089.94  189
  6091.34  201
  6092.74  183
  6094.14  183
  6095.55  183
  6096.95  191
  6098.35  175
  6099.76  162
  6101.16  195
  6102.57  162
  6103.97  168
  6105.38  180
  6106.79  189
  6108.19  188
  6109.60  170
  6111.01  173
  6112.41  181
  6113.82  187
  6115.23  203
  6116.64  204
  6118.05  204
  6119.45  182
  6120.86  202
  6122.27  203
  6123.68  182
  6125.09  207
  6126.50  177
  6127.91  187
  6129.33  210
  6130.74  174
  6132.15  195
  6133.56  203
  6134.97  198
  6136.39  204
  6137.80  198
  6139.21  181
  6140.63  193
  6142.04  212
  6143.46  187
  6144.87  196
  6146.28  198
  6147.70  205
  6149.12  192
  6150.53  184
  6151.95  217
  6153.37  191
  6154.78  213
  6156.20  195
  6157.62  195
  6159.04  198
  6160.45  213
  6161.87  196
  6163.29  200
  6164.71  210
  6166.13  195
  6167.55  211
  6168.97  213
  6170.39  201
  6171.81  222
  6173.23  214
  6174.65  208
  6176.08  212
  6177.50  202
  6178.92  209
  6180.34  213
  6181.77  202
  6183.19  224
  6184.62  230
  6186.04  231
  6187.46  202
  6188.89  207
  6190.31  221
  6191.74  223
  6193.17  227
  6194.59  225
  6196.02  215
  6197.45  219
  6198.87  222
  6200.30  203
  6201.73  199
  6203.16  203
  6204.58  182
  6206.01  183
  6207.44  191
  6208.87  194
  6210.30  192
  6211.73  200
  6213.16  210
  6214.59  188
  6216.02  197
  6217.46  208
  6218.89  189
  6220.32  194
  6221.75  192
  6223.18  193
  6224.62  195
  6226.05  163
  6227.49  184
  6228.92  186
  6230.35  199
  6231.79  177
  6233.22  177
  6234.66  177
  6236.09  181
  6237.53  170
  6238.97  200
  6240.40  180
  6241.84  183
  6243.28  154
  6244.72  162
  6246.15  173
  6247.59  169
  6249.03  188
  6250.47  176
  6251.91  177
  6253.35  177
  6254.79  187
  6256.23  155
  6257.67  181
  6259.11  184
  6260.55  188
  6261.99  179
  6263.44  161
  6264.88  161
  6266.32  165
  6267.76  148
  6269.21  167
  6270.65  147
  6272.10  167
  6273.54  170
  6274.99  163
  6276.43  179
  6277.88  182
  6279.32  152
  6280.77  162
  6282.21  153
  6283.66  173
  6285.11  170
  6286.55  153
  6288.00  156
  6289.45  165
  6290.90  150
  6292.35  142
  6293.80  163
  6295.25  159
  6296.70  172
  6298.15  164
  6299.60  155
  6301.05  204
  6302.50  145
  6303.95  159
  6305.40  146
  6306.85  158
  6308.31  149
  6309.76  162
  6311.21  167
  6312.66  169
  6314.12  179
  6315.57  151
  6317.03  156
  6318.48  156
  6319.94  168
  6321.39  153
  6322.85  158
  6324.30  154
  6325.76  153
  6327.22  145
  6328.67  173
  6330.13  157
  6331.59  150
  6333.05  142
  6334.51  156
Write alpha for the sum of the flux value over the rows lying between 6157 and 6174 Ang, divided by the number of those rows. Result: 206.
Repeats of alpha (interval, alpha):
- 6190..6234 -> 198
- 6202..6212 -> 192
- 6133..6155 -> 198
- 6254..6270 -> 171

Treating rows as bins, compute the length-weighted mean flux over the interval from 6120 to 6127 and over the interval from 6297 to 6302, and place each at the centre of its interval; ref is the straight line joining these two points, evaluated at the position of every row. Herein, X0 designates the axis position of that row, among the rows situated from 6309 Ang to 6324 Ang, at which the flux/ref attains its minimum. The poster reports 6315.57 Ang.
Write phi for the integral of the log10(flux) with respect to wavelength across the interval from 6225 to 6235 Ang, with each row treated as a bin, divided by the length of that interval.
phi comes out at 2.26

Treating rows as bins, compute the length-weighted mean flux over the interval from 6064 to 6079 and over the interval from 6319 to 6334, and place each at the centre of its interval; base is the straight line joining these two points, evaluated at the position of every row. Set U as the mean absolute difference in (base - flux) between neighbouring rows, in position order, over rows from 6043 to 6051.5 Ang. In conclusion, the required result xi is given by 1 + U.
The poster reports 15.6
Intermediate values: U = 14.6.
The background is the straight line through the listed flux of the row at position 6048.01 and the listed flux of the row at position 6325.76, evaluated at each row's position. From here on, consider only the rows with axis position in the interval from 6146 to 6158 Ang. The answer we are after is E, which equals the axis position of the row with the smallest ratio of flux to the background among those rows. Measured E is 6150.53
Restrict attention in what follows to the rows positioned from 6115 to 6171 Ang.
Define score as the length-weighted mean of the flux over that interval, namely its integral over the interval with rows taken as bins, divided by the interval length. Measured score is 198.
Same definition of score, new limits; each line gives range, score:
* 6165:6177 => 209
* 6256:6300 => 164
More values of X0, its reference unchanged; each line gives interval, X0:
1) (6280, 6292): 6290.90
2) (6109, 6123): 6109.60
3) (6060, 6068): 6067.54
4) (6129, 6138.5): 6130.74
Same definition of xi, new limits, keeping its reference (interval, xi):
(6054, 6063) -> 5.8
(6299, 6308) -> 30.4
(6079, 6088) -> 13.2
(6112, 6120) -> 10.1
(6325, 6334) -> 14.3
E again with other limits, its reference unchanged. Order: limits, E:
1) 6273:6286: 6279.32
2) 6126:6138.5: 6130.74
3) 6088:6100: 6099.76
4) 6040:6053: 6045.23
